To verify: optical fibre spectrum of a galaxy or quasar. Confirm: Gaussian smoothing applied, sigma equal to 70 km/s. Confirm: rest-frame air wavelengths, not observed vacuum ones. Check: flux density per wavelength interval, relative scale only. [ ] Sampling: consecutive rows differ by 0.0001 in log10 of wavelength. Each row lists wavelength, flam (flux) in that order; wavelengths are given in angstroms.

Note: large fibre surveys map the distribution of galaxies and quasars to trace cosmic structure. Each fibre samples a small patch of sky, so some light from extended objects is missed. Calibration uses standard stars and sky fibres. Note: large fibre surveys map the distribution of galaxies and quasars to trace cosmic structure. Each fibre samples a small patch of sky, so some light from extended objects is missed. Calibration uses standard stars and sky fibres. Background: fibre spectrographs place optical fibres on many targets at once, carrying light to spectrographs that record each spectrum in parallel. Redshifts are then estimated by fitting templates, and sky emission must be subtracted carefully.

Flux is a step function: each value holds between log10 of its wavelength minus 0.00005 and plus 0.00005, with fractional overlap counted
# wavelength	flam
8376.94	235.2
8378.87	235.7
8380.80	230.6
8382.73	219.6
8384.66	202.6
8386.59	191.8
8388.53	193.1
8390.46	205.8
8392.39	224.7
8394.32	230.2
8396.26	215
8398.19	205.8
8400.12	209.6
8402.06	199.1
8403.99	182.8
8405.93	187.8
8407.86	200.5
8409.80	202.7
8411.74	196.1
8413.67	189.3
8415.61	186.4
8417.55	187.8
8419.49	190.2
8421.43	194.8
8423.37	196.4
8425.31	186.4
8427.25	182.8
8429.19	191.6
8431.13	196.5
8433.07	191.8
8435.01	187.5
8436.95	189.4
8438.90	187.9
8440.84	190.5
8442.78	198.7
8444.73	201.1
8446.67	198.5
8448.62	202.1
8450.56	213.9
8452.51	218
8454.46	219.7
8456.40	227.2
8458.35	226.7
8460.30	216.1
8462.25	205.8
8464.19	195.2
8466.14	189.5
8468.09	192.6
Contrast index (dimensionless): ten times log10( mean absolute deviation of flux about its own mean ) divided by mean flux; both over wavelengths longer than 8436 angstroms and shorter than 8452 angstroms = 0.041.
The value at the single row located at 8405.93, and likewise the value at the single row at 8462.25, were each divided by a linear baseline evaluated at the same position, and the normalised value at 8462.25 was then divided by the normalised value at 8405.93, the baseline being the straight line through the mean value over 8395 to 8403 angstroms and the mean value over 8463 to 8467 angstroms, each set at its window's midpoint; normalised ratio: 1.17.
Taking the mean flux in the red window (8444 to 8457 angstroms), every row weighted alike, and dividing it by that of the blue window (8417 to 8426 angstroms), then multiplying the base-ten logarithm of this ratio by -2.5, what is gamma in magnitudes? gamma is -0.11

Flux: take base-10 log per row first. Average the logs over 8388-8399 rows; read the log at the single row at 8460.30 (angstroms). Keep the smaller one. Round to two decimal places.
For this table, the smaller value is 2.33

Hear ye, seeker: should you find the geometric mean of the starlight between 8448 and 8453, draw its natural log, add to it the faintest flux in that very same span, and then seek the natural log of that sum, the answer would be 5.335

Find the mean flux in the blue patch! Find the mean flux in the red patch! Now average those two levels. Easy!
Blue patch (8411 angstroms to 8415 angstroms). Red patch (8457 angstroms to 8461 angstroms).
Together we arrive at 207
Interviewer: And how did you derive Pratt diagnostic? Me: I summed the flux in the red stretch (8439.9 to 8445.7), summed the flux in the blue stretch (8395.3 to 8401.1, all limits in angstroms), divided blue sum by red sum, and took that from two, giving 0.93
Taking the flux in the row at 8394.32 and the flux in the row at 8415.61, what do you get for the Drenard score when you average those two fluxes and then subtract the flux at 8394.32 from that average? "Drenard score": -22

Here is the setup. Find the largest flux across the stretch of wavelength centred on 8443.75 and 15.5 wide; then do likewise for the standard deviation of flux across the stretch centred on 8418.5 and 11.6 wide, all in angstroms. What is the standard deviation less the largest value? -210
